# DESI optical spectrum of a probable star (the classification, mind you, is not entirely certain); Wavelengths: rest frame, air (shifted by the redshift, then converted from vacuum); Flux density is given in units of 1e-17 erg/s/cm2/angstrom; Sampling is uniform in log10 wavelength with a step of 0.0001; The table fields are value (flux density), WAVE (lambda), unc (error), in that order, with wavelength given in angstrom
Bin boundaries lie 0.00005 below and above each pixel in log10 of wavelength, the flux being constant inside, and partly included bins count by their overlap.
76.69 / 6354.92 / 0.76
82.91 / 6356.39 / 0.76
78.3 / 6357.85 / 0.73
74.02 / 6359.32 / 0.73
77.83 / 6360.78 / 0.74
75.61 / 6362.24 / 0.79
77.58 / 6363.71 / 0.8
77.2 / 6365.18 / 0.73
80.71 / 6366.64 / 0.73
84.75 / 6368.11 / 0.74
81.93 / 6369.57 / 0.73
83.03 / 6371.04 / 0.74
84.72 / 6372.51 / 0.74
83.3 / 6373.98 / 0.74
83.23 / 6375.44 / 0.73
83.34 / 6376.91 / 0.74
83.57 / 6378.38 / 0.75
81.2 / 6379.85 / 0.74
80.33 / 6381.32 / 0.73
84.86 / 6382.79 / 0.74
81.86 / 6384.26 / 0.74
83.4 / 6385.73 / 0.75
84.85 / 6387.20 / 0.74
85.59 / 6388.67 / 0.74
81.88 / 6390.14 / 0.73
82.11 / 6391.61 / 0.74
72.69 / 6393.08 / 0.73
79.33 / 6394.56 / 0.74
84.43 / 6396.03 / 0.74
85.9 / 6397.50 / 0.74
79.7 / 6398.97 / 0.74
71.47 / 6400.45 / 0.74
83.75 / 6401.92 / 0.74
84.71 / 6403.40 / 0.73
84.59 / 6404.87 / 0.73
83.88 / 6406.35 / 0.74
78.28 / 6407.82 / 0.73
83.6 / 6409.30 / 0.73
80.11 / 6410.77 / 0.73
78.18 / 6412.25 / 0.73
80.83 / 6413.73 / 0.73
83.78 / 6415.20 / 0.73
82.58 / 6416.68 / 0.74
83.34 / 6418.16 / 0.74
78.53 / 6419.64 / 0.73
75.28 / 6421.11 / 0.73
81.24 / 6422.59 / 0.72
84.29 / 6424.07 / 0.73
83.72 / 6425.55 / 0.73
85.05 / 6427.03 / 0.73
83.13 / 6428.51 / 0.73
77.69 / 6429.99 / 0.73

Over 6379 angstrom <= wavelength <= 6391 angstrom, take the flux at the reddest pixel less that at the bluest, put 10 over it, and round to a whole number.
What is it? 15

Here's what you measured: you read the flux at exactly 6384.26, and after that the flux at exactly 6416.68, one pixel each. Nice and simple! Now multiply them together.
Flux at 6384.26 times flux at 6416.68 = 6760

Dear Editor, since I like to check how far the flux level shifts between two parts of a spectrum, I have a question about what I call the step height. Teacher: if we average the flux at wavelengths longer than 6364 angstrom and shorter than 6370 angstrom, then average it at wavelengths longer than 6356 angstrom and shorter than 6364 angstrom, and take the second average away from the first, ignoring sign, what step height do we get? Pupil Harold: 3.4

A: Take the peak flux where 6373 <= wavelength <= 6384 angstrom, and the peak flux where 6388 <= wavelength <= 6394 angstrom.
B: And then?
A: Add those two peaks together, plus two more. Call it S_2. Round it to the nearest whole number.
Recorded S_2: 172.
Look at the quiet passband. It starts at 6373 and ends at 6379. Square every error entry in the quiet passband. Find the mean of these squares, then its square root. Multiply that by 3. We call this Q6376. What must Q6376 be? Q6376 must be 2.22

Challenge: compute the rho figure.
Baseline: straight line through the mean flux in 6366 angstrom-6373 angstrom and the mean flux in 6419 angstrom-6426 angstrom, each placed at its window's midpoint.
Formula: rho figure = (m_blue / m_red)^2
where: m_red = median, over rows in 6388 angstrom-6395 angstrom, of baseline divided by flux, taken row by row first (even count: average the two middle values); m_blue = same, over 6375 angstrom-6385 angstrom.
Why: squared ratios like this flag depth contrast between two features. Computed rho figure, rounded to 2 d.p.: 0.98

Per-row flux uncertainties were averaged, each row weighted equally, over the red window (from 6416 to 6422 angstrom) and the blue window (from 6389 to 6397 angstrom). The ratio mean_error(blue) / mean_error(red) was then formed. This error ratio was 1.00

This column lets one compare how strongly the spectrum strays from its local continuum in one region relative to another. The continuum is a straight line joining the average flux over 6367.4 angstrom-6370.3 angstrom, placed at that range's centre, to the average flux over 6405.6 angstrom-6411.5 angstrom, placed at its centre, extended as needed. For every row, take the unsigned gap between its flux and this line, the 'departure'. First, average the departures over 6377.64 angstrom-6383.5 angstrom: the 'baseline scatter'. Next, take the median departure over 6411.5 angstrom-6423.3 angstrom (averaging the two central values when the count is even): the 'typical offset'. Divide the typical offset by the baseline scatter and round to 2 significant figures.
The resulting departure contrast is 1.4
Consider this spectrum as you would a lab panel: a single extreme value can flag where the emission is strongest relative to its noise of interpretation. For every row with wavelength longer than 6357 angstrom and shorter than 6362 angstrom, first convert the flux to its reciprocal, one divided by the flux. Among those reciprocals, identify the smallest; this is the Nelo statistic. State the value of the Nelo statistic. 0.0128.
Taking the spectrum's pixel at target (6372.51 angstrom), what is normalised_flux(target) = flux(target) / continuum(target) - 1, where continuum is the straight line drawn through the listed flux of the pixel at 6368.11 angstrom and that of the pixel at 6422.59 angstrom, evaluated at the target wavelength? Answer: 0.00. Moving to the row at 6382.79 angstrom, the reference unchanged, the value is 0.01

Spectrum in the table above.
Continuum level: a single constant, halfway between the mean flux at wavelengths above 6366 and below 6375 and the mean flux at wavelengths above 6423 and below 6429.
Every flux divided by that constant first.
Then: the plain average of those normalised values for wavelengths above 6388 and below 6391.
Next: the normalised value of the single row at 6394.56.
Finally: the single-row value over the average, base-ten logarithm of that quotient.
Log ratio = -0.023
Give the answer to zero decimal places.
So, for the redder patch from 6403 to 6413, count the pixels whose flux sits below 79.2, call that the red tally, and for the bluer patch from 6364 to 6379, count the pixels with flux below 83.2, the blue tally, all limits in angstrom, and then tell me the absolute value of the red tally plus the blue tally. 6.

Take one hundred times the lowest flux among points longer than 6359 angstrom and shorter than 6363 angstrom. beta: 7402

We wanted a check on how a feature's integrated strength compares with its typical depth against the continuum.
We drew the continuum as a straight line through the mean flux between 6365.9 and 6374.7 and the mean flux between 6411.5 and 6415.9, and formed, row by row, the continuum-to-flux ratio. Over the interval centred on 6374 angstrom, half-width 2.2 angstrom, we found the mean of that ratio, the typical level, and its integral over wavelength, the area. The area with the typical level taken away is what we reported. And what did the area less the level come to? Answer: 3.37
